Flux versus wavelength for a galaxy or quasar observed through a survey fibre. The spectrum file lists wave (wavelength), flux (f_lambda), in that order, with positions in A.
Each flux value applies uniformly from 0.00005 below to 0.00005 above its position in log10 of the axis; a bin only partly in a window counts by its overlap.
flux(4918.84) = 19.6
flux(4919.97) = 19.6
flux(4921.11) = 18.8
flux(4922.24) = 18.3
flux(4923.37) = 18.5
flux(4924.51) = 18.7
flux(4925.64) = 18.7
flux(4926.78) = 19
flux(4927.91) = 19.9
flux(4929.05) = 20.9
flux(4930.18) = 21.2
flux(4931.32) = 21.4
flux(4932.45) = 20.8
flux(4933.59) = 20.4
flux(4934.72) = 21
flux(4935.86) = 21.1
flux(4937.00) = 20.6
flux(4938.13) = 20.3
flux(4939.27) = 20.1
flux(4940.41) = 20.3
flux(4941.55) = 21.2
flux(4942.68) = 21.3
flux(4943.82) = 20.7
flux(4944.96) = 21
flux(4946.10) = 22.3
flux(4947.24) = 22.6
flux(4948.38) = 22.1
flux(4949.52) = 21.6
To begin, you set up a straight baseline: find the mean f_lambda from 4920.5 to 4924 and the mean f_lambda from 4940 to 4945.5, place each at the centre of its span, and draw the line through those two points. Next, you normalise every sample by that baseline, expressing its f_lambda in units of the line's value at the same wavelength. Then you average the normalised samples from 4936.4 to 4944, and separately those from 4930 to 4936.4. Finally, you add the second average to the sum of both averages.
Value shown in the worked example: 3.12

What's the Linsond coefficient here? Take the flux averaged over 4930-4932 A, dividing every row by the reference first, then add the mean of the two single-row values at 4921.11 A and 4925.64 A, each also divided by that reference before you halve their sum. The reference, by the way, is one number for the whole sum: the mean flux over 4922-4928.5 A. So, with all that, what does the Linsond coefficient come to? 2.12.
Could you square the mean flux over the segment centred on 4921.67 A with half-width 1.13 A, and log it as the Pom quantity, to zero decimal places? 344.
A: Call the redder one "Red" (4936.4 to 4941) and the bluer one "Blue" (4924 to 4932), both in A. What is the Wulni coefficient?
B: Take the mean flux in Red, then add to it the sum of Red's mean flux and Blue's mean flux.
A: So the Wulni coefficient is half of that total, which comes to 30.3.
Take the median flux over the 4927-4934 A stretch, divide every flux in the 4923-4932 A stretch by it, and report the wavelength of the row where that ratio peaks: 4931.32 A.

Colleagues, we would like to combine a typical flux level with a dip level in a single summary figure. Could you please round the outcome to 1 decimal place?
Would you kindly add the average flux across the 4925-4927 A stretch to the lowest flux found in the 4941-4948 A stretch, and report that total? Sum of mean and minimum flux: 39.5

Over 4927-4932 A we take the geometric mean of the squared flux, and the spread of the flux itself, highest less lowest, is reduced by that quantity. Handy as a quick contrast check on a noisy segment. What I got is -433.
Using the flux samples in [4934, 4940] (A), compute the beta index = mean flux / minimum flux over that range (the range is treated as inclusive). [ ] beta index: 1.03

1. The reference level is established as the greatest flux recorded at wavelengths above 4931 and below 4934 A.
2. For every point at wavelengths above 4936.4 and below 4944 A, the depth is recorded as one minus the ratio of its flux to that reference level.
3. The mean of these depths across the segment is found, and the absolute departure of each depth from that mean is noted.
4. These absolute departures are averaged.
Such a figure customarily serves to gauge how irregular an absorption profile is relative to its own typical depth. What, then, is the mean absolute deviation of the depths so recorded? 0.0170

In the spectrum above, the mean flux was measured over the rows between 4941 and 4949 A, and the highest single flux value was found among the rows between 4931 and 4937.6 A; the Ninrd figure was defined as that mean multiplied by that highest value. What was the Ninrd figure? 462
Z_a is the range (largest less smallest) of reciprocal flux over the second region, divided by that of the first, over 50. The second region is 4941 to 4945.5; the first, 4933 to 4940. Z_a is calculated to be 0.012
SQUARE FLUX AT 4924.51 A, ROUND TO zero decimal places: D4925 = 350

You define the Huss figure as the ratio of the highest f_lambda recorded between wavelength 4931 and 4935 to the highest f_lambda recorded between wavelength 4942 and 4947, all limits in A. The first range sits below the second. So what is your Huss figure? 0.96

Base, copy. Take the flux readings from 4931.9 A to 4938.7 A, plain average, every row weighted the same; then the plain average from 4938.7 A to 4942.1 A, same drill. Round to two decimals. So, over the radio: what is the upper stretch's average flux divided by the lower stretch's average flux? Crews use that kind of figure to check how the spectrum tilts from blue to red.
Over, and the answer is 0.99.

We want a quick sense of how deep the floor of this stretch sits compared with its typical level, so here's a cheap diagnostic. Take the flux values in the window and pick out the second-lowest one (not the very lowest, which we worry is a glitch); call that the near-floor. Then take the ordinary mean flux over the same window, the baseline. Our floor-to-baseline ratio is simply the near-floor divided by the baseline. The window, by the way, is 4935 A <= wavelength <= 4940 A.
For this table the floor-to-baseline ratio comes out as 0.989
